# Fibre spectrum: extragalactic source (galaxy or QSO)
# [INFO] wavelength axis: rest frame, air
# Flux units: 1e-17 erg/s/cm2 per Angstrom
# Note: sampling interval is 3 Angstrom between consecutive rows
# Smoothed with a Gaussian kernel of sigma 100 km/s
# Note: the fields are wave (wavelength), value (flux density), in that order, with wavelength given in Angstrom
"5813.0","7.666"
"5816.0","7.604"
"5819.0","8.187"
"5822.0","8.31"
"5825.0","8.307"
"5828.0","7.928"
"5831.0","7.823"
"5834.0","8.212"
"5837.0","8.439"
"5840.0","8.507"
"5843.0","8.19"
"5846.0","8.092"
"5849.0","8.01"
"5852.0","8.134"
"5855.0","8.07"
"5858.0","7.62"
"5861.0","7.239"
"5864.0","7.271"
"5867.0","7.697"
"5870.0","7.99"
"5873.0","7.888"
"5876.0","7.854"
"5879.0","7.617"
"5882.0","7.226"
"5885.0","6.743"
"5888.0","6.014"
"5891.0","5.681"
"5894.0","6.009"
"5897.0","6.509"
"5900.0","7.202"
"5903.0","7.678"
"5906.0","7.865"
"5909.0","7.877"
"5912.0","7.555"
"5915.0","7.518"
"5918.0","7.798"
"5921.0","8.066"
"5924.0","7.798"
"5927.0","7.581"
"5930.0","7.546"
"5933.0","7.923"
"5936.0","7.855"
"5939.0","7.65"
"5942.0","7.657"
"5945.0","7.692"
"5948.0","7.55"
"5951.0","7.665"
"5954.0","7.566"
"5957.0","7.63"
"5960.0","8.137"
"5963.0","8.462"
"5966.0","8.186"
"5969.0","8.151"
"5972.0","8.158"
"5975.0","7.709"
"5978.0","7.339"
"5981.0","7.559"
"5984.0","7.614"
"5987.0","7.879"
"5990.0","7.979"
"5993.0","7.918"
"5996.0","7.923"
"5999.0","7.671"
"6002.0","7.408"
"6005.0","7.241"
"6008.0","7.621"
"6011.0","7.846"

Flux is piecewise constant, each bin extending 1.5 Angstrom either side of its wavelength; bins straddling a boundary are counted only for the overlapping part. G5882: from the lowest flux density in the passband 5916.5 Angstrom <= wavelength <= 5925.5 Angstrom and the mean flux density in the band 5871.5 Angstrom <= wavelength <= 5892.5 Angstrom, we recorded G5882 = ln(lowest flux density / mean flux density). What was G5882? 0.11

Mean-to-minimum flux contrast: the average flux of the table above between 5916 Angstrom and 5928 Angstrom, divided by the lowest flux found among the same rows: 1.030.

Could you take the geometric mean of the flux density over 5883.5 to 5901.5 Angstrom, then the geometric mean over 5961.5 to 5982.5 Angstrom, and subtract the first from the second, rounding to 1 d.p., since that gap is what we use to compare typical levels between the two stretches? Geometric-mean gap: 1.6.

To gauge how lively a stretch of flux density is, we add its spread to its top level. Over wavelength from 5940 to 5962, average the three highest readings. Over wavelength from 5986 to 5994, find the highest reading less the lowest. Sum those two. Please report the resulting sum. 7.9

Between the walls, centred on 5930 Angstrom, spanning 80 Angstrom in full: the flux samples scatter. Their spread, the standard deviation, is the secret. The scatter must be 0.6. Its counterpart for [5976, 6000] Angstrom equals 0.2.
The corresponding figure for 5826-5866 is 0.4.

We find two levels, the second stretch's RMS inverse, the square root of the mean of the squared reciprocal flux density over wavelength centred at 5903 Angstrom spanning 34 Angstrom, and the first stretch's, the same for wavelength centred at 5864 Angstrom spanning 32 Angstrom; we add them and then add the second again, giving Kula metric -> 0.418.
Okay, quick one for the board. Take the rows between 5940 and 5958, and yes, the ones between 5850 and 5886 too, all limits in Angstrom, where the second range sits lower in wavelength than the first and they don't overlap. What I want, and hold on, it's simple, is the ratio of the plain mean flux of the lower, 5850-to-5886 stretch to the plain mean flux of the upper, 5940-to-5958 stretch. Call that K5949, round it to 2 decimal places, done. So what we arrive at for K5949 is 1.00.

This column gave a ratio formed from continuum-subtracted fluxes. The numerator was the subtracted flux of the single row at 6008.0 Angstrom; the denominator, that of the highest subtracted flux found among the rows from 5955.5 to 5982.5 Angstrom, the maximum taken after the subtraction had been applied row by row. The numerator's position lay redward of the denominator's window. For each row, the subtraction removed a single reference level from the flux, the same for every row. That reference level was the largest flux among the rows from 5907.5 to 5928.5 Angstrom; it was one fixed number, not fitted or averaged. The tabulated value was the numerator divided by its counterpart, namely -1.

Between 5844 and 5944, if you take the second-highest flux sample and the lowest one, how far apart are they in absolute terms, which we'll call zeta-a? 2.4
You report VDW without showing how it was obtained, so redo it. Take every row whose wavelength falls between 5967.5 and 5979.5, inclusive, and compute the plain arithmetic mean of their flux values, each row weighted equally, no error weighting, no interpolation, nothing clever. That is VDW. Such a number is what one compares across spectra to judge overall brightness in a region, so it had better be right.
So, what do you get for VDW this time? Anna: 7.84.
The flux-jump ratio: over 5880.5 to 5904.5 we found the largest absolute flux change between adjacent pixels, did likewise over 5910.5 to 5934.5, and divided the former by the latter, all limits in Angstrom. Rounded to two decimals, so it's 1.93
